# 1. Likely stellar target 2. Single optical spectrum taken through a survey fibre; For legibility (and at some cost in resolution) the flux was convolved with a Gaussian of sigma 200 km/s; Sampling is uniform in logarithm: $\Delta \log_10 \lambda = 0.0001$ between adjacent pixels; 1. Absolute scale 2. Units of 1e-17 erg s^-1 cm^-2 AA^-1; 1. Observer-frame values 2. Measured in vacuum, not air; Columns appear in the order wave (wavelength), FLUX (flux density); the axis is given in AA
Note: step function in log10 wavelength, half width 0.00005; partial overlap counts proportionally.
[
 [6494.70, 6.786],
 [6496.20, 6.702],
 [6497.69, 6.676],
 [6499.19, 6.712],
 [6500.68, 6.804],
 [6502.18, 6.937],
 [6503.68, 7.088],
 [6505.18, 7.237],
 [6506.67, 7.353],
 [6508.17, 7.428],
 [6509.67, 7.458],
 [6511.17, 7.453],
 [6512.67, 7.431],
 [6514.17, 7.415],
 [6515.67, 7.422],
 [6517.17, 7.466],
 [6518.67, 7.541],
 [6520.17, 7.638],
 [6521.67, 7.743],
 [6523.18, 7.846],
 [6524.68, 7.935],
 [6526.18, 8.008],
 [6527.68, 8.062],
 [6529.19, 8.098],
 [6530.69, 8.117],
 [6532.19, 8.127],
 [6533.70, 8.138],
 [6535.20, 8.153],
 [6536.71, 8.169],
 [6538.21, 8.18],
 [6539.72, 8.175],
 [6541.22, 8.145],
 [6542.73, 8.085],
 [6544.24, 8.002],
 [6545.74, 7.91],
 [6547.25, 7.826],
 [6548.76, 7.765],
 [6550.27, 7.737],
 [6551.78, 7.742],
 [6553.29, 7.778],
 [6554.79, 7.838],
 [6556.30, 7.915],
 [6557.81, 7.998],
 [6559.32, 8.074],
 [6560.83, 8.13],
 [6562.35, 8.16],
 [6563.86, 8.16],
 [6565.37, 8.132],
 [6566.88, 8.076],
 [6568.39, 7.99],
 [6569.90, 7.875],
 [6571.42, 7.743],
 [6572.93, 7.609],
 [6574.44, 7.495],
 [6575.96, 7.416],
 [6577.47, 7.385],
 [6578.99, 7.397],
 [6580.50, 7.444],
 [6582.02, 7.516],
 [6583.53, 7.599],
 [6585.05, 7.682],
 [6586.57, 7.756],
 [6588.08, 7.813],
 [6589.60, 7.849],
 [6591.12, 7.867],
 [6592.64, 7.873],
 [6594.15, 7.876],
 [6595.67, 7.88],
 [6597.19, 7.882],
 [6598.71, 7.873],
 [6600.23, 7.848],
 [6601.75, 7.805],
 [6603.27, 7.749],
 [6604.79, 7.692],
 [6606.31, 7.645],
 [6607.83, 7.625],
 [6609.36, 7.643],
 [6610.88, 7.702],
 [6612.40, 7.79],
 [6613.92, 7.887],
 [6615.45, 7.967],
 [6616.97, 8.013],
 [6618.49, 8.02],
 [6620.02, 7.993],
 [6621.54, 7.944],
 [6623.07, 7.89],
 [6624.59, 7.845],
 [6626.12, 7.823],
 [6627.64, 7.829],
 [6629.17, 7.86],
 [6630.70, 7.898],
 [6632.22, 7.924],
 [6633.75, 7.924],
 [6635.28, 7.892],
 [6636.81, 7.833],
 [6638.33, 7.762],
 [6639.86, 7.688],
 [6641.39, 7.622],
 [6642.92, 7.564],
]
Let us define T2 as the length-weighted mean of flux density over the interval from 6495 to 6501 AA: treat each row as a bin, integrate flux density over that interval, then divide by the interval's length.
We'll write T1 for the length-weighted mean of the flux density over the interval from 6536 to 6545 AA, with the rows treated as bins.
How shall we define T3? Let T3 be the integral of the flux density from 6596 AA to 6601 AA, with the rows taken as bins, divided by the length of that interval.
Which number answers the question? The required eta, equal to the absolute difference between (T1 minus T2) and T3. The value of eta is 6.5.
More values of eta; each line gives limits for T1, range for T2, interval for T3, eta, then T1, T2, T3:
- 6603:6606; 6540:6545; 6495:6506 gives 7.3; 7.71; 8.1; 6.88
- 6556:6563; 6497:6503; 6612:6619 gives 6.7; 8.05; 6.8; 7.94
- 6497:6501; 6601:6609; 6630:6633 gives 8.9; 6.73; 7.7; 7.92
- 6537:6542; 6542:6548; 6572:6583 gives 7.3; 8.17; 8.0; 7.48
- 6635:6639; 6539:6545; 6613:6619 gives 8.2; 7.84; 8.1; 7.97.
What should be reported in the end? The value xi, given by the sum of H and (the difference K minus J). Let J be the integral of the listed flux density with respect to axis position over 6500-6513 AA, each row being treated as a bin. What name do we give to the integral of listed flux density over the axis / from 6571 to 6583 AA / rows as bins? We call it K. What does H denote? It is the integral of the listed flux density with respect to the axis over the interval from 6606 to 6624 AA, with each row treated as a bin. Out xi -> 137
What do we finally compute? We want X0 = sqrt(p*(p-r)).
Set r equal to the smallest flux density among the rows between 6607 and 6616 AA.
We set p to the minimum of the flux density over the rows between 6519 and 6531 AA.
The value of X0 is 0.3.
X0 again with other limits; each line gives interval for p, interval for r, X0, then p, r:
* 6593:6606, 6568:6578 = 1.5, 7.692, 7.385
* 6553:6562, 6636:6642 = 1.1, 7.778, 7.622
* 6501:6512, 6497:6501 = 1.3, 6.937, 6.676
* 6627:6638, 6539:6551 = 0.8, 7.829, 7.737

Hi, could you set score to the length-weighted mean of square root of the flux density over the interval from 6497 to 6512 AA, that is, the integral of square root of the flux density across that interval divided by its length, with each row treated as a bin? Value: 2.67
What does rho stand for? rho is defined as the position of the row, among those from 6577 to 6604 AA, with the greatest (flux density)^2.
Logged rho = 6597.19 AA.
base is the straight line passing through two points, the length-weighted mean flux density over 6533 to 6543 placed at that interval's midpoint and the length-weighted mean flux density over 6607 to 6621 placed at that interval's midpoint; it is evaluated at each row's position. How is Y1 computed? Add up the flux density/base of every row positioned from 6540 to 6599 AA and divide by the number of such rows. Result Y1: 0.98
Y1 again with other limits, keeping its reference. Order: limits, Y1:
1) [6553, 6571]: 0.99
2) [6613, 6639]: 1.01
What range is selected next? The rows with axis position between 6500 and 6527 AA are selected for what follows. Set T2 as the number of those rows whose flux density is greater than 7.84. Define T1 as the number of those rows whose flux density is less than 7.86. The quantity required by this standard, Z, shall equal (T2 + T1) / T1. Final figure 1.2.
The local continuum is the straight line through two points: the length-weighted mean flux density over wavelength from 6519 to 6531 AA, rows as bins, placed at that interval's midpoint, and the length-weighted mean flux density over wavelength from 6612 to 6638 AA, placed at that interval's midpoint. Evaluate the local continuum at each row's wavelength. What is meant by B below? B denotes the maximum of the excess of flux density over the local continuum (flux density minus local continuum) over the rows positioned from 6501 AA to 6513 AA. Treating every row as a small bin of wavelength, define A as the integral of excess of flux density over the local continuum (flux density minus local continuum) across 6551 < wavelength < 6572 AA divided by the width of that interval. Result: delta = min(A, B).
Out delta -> -0.5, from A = 0.07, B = -0.45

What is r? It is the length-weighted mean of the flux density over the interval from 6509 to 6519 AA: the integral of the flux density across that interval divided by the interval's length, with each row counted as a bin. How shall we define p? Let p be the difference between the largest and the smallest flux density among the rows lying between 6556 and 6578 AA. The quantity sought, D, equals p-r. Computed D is -6.7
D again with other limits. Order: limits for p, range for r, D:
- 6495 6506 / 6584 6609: -7.2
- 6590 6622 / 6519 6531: -7.5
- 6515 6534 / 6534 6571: -7.3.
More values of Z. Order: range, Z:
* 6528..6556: 3.0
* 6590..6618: 2.1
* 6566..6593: 1.5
